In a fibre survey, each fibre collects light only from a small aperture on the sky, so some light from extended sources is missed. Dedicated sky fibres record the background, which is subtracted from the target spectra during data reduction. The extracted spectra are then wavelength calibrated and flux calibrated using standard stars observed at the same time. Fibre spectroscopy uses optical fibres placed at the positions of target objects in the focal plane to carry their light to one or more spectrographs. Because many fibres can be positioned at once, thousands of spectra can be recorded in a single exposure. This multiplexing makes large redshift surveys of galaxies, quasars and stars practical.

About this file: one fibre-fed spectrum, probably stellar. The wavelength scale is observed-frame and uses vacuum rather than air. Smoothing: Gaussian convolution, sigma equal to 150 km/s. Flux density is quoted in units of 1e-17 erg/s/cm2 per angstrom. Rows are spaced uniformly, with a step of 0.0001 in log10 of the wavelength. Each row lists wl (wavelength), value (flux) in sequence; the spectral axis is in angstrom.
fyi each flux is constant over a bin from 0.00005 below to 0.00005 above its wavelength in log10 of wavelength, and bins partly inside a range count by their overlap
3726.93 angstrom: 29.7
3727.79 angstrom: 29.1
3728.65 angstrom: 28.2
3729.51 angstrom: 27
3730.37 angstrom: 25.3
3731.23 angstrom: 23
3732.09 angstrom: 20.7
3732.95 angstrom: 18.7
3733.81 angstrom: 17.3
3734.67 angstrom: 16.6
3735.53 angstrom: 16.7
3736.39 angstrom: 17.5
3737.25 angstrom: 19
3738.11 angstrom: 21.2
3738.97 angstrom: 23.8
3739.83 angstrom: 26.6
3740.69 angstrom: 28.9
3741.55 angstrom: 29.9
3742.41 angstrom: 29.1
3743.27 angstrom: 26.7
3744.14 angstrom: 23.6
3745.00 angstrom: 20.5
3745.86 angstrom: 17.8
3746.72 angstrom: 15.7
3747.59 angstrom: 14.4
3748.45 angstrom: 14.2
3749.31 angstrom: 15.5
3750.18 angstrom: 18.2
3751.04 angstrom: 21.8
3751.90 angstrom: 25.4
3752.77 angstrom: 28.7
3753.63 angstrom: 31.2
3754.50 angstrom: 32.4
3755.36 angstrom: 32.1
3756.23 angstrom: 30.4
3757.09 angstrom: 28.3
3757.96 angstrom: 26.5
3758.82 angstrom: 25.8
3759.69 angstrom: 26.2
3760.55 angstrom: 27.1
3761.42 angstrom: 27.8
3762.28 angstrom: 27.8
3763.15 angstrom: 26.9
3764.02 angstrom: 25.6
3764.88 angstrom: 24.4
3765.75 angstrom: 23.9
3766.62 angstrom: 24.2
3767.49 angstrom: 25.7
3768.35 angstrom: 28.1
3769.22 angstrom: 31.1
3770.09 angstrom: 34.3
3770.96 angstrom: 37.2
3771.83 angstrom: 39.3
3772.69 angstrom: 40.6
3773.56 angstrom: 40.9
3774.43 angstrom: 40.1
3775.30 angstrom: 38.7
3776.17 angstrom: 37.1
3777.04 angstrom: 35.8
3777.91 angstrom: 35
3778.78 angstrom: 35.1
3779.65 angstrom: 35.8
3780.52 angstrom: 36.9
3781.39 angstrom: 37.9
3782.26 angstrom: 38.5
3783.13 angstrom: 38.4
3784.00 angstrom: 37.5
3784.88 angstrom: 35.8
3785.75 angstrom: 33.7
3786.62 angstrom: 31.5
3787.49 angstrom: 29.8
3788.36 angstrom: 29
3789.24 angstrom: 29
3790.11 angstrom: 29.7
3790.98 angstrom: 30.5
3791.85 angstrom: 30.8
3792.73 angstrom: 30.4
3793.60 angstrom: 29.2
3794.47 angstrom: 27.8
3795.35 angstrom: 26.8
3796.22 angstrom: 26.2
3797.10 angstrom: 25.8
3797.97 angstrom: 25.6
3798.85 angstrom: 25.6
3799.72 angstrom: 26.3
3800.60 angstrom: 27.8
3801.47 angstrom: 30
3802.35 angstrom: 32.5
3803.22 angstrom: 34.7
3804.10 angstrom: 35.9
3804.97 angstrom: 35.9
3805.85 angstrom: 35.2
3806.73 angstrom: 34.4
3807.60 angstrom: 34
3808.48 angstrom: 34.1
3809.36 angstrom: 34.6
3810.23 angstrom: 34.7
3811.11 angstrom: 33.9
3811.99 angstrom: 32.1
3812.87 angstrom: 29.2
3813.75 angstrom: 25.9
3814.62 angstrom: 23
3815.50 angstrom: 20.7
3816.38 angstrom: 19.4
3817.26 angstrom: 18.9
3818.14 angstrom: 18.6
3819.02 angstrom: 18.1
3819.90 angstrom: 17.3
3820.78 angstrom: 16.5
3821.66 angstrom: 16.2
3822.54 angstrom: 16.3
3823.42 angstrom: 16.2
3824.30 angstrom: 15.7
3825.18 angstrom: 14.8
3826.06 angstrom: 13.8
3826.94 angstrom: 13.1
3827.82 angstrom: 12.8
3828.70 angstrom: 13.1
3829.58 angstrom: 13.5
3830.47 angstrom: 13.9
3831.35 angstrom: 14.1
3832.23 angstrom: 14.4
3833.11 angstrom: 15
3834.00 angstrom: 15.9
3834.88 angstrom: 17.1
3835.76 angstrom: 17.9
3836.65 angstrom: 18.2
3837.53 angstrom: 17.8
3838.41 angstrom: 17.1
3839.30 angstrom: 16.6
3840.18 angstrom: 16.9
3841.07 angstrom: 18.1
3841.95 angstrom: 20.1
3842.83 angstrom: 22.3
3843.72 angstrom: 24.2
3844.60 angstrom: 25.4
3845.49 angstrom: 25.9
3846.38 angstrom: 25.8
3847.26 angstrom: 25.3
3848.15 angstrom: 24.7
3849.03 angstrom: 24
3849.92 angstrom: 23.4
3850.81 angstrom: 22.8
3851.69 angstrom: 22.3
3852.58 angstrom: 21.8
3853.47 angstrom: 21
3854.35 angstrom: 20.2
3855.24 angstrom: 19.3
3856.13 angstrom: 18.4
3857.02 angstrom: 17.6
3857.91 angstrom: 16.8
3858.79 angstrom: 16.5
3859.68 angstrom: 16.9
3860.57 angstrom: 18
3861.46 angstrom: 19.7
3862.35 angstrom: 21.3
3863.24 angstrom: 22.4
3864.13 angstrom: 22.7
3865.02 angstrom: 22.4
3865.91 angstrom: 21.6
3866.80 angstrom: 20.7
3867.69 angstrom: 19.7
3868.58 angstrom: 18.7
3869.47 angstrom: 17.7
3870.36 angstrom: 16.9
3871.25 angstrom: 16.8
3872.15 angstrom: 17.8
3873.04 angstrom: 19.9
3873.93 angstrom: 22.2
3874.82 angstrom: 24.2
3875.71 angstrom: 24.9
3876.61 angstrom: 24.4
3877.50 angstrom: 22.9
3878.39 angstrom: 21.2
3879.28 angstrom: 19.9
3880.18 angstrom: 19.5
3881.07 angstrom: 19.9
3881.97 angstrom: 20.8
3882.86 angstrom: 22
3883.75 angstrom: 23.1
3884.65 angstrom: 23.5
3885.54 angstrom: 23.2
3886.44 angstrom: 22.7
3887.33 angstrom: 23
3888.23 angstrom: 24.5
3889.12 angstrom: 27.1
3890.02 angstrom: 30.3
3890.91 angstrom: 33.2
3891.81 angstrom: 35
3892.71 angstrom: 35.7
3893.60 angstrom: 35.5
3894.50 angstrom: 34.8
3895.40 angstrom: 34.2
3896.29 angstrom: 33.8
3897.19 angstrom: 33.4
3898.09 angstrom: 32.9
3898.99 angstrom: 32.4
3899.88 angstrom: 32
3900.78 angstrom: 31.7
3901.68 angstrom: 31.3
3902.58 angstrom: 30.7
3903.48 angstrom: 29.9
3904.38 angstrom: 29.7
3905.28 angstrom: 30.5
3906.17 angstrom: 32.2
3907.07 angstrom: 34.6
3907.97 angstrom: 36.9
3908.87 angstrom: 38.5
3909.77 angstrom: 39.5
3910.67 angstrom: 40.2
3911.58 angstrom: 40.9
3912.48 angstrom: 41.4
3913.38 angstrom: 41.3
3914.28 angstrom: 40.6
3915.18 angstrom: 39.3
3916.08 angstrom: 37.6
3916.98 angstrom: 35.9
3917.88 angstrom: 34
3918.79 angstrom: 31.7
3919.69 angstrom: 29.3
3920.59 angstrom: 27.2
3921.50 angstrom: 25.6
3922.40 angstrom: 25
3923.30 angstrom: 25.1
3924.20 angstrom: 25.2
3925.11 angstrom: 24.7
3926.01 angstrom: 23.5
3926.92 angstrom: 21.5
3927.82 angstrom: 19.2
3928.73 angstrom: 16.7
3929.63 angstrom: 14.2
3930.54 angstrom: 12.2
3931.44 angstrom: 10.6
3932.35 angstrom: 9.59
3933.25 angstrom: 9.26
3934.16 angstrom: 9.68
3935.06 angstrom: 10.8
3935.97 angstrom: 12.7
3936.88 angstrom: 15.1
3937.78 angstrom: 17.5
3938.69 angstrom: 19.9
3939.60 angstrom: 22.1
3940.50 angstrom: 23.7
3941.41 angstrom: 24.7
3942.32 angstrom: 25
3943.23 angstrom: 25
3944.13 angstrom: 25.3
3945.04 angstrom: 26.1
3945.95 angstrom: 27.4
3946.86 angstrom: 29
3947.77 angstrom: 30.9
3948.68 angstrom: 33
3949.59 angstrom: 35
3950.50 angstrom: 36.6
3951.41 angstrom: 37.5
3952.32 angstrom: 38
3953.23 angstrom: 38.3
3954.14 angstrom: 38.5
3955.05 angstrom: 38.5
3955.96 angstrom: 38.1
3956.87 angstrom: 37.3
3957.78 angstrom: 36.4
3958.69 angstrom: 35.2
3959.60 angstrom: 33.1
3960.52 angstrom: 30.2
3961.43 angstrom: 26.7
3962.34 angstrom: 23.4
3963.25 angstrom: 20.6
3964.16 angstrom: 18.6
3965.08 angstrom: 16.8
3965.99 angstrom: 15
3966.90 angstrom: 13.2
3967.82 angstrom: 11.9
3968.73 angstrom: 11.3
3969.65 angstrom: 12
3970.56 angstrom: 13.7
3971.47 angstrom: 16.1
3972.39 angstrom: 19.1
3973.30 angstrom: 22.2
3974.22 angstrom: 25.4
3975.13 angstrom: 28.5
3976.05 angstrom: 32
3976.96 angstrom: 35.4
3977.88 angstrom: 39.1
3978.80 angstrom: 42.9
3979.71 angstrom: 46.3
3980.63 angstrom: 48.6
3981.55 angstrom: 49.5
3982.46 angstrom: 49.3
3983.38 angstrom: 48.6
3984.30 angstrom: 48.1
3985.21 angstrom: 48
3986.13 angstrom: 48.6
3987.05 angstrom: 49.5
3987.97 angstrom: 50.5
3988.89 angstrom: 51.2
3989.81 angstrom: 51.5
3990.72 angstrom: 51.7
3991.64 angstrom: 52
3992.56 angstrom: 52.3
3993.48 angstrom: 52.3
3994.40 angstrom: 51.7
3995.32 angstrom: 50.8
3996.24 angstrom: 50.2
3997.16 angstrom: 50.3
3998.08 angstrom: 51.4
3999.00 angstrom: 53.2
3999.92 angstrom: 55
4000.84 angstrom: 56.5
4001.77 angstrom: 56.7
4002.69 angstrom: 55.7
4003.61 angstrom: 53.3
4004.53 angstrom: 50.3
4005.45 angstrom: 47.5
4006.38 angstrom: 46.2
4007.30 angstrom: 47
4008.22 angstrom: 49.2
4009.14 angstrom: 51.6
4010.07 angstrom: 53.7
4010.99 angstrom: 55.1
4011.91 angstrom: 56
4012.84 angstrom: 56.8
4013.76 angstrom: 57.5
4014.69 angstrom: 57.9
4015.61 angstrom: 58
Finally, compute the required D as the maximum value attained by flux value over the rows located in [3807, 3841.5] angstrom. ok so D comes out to 34.7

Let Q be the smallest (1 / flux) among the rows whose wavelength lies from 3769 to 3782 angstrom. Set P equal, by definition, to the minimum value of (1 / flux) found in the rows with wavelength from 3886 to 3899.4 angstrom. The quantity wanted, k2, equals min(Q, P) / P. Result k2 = 0.87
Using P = 0.028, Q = 0.024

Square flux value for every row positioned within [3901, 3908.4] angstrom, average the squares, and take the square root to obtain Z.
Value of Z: 32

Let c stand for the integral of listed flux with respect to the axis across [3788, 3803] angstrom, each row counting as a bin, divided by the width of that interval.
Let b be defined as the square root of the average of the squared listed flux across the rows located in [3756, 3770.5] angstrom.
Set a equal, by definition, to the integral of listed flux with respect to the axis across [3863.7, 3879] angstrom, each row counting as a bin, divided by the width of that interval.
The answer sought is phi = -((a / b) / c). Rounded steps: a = 21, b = 27.4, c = 28.5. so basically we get -0.03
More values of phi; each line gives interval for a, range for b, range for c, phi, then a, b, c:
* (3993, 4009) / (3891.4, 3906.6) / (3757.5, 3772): -0.06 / 52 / 32.7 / 28.1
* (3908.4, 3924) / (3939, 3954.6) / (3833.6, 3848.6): -0.05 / 35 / 30.9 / 20.6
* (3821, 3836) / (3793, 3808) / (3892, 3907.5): -0.01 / 15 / 30.5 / 32.7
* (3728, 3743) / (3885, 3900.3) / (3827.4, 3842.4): -0.05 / 23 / 31.1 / 16.0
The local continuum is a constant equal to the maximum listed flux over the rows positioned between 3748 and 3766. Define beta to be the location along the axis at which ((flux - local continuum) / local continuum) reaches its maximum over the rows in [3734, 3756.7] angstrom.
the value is 3754.50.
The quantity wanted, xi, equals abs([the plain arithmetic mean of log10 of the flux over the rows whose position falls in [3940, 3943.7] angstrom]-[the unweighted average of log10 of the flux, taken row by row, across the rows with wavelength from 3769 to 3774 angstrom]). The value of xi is 0.18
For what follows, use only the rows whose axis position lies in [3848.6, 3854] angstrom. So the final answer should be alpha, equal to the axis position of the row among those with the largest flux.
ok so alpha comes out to 3849.03 angstrom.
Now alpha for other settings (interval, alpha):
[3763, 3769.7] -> 3769.22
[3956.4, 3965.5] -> 3956.87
